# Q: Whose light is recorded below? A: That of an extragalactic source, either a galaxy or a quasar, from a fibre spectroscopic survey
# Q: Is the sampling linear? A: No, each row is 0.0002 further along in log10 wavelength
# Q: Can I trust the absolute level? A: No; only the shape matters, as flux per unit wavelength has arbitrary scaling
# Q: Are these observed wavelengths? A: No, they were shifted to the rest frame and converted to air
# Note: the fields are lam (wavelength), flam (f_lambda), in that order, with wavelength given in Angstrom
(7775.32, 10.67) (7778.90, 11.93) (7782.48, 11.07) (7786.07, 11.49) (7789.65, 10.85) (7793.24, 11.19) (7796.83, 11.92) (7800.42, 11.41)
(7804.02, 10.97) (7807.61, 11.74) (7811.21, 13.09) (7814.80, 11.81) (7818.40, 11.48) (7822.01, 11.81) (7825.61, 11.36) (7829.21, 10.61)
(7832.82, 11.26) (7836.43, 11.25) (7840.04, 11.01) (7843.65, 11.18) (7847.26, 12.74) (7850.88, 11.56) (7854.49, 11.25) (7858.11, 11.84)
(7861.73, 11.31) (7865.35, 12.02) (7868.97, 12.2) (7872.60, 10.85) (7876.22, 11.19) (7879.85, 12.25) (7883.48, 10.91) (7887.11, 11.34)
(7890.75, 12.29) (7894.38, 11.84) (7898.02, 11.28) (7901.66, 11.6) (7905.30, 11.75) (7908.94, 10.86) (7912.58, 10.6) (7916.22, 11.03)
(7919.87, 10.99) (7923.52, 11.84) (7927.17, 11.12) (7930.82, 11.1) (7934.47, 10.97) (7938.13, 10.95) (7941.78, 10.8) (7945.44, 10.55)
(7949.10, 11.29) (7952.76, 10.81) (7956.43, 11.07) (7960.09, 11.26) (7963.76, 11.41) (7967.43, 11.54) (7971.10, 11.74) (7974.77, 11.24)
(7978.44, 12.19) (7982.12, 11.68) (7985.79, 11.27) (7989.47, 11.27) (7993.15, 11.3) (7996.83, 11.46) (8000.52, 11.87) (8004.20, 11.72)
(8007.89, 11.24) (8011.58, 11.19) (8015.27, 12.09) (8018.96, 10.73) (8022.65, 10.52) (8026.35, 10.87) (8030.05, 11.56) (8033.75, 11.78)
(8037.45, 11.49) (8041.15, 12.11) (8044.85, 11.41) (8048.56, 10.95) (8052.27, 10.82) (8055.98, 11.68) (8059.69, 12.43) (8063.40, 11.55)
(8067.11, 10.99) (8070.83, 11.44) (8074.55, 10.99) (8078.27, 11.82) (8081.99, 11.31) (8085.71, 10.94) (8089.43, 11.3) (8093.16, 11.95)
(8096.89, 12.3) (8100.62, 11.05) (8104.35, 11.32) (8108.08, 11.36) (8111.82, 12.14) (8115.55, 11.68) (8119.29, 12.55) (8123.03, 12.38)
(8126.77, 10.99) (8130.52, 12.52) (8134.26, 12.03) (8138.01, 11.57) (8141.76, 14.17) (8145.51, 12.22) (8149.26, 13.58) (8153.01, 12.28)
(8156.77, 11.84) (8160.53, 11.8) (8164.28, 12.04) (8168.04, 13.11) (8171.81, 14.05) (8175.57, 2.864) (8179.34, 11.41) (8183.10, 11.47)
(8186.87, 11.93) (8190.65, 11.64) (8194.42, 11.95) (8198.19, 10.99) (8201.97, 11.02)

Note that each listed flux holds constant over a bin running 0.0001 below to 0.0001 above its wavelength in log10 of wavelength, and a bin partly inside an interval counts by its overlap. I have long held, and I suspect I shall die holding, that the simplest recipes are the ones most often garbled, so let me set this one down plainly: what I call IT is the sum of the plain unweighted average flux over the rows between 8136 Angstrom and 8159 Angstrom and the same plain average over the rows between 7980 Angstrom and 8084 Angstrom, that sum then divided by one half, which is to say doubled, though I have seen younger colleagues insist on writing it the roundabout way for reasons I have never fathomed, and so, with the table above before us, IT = 48.0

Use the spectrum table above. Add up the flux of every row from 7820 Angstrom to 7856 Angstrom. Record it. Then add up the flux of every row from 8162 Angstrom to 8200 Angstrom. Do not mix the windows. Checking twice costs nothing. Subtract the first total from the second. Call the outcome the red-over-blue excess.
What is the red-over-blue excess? -2.6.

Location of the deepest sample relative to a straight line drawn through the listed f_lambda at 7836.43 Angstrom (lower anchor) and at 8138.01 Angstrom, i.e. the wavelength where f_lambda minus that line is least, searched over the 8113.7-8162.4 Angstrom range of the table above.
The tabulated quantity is 8126.77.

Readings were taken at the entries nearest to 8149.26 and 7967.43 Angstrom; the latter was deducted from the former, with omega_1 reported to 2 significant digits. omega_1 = 2.0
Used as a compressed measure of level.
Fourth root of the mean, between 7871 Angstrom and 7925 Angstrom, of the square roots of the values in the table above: 1.355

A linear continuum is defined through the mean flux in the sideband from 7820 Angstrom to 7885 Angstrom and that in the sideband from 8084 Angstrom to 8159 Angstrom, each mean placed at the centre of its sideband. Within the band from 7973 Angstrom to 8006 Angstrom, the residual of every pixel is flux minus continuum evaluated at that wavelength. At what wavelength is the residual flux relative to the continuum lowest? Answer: 7974.77 Angstrom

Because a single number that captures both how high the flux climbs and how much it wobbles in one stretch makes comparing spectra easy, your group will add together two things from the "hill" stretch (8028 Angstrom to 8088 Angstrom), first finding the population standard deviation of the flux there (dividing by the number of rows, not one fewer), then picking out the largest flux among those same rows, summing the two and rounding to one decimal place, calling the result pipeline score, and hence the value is 12.9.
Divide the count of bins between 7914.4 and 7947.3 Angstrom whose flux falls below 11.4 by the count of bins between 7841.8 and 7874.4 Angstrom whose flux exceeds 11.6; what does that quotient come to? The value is 2.00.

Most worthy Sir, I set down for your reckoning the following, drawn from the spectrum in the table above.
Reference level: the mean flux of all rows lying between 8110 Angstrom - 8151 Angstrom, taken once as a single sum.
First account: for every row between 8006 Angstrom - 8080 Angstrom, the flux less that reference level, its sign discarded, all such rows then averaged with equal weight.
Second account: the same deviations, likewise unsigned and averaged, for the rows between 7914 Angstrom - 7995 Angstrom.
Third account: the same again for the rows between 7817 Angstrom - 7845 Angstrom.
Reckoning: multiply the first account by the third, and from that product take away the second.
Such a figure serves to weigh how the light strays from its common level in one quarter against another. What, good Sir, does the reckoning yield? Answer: -0.03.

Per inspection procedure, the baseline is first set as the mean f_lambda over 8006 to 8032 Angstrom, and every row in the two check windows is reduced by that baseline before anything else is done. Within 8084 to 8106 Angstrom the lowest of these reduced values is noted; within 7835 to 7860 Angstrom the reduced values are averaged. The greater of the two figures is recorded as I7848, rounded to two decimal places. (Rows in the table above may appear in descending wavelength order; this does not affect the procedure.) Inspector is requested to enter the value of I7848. 0.38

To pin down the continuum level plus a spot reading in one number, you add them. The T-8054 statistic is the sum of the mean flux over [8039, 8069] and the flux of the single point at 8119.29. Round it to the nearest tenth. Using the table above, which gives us 24.0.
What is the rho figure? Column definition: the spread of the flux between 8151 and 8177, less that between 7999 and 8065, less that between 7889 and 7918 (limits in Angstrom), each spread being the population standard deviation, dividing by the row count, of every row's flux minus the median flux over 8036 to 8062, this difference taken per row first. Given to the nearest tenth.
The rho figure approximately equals 2.4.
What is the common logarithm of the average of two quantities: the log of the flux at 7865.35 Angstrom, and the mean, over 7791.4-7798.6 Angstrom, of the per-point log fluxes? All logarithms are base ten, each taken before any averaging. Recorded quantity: 0.030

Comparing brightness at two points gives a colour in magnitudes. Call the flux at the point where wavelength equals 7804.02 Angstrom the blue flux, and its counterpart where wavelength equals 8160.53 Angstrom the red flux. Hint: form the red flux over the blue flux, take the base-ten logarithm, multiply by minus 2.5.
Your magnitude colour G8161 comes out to -0.079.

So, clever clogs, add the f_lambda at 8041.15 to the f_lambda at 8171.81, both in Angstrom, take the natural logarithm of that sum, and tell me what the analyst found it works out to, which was 3.26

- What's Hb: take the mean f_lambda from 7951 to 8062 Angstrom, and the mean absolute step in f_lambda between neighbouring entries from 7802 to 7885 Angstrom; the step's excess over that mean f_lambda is -10.7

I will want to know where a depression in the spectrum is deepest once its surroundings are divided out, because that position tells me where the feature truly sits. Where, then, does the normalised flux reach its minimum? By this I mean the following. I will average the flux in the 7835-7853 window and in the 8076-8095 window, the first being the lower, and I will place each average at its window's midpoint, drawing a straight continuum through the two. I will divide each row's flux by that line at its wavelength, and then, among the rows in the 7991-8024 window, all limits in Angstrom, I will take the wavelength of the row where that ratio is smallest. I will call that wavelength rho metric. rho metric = 8022.65 Angstrom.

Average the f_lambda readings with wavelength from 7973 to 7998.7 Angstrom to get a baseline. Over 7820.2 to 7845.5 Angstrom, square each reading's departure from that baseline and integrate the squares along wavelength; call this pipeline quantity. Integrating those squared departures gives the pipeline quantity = 5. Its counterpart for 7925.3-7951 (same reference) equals 8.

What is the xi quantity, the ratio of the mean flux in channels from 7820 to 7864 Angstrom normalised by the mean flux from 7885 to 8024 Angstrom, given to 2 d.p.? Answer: 1.01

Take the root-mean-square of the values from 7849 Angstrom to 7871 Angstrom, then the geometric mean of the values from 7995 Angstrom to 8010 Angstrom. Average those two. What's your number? 11.6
